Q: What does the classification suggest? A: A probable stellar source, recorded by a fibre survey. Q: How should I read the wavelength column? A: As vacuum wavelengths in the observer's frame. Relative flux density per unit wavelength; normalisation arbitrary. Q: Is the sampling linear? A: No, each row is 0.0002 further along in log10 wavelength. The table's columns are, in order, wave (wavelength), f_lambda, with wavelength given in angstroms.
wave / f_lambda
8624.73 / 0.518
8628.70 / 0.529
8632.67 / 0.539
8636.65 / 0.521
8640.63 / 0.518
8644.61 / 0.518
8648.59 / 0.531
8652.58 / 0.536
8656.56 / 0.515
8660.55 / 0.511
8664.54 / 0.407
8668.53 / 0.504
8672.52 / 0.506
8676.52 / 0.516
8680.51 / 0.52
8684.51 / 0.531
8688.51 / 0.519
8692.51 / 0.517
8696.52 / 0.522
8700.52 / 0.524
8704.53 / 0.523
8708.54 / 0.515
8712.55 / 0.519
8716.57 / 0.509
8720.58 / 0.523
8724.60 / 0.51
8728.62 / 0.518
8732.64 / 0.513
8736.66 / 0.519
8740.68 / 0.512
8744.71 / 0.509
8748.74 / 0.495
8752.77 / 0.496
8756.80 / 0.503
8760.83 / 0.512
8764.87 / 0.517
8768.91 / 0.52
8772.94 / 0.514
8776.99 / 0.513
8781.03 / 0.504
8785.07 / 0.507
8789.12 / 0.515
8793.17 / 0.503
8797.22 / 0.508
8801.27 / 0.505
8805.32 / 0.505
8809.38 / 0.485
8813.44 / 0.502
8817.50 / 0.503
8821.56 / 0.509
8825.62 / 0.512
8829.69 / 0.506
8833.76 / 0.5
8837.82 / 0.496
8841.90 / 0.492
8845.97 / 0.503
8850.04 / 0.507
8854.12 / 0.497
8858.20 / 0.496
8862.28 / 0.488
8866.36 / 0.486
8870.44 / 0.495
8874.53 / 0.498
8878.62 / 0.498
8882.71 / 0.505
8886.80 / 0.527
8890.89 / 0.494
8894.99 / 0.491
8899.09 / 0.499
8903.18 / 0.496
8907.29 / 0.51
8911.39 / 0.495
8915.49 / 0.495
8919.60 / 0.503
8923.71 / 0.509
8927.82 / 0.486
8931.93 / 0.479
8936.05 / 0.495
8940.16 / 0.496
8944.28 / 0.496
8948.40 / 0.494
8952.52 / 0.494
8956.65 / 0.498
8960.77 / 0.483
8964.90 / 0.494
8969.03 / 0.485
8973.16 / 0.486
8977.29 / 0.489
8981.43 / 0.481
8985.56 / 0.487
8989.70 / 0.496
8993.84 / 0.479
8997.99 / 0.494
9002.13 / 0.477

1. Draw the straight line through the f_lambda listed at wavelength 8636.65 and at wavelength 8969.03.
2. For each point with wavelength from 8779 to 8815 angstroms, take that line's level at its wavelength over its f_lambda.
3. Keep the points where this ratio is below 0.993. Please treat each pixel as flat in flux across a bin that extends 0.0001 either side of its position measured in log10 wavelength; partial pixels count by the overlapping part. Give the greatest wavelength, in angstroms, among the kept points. 8797.22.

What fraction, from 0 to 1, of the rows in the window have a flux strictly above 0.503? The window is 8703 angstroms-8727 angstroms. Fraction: 1.0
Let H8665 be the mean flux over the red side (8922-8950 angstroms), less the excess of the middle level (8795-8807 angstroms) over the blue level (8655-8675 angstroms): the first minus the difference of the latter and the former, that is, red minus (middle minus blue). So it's 0.476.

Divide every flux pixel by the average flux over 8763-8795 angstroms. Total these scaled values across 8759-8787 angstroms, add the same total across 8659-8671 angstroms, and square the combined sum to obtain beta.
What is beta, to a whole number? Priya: 96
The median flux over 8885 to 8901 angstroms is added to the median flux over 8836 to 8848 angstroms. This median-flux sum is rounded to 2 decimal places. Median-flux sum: 0.99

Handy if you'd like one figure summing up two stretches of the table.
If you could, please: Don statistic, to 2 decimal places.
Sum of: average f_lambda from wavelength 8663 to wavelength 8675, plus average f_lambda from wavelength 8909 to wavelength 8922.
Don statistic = 0.97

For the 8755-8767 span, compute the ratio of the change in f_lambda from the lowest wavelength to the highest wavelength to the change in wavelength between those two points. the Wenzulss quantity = 0.0017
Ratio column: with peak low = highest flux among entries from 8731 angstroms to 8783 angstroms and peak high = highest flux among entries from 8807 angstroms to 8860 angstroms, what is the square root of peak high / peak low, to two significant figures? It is 0.99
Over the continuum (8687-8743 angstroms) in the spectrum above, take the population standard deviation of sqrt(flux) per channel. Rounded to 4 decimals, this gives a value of 0.0033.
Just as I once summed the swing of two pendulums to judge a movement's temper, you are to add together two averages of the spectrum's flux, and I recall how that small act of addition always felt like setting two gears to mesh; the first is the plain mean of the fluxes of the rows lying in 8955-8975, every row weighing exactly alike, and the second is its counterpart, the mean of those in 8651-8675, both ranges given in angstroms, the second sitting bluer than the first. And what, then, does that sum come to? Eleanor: 0.99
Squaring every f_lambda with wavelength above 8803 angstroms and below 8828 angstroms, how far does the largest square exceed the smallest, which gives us 0.027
